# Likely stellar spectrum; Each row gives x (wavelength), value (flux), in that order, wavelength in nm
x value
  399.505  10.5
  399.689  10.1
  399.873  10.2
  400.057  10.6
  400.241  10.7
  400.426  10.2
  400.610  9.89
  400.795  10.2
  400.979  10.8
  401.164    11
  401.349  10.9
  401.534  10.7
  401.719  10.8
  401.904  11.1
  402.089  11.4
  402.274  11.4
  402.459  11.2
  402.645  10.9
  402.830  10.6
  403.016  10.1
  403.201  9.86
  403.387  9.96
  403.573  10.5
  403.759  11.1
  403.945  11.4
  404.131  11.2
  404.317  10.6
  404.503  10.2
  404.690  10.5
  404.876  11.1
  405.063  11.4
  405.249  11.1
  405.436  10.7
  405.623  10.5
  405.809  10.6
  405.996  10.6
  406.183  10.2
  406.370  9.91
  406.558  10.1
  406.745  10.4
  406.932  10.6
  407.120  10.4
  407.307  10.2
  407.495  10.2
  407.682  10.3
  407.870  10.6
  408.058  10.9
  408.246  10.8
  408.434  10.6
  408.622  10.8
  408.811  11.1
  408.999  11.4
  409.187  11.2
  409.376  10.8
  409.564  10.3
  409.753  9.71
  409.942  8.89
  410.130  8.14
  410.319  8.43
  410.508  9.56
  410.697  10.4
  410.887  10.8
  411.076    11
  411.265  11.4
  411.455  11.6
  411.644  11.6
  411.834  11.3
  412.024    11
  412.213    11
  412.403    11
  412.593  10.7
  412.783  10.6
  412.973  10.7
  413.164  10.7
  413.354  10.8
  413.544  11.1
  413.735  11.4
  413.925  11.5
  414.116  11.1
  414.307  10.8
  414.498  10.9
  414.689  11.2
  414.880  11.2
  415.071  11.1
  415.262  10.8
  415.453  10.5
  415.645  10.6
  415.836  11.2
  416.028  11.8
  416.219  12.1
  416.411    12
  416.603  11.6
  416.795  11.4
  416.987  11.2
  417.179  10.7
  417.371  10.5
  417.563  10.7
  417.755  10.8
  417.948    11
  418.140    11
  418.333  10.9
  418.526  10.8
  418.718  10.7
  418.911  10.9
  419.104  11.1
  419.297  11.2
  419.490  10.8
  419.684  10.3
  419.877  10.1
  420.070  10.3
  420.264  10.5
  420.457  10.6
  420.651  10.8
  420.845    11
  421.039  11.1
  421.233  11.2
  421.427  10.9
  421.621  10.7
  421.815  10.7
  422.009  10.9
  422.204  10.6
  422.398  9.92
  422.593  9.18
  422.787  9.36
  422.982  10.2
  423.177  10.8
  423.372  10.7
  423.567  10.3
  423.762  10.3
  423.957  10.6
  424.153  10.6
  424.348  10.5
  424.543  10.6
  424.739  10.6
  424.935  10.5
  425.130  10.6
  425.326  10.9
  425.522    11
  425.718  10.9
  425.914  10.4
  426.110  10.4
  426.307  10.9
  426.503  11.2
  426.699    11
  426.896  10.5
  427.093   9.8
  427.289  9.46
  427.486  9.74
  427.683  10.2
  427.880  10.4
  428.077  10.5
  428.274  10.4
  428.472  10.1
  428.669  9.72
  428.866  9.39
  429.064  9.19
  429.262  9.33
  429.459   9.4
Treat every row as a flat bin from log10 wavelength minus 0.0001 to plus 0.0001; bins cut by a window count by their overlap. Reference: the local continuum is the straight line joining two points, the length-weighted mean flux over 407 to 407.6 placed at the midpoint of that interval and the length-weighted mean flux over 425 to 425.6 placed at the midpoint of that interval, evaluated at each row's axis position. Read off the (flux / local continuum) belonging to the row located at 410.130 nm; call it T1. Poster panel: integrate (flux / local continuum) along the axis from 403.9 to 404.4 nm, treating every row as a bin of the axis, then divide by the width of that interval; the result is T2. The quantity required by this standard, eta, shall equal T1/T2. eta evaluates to 0.72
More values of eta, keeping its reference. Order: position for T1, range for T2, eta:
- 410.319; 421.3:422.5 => 0.82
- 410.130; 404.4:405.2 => 0.74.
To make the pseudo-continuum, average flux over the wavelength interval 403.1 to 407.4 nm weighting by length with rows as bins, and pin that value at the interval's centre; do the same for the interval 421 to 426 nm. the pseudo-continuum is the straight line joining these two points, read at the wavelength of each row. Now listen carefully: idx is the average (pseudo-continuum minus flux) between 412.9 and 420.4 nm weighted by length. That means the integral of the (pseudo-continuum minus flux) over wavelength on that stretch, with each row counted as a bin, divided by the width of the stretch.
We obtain -0.42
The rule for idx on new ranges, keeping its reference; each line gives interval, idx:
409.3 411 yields 0.89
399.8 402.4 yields -0.14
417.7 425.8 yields -0.09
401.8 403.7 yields -0.13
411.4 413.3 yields -0.45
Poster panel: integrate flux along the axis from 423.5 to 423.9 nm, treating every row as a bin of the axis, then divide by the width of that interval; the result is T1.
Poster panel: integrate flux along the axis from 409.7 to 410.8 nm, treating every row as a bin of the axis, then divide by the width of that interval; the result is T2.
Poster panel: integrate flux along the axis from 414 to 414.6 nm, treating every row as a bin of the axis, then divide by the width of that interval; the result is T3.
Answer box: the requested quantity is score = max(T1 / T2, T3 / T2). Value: 1.19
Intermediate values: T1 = 10.34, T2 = 9.2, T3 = 10.9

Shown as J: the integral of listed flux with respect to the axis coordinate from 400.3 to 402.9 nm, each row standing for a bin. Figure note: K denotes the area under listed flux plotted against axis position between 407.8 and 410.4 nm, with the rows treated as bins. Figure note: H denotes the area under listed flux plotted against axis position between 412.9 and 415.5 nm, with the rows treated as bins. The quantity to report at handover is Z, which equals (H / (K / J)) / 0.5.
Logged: 60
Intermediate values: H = 28.6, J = 28.1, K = 26.7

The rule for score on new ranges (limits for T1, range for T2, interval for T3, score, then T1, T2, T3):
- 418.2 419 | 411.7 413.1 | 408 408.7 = 0.99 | 10.83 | 10.9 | 10.8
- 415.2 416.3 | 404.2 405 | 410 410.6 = 1.05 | 11.17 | 10.6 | 8.7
